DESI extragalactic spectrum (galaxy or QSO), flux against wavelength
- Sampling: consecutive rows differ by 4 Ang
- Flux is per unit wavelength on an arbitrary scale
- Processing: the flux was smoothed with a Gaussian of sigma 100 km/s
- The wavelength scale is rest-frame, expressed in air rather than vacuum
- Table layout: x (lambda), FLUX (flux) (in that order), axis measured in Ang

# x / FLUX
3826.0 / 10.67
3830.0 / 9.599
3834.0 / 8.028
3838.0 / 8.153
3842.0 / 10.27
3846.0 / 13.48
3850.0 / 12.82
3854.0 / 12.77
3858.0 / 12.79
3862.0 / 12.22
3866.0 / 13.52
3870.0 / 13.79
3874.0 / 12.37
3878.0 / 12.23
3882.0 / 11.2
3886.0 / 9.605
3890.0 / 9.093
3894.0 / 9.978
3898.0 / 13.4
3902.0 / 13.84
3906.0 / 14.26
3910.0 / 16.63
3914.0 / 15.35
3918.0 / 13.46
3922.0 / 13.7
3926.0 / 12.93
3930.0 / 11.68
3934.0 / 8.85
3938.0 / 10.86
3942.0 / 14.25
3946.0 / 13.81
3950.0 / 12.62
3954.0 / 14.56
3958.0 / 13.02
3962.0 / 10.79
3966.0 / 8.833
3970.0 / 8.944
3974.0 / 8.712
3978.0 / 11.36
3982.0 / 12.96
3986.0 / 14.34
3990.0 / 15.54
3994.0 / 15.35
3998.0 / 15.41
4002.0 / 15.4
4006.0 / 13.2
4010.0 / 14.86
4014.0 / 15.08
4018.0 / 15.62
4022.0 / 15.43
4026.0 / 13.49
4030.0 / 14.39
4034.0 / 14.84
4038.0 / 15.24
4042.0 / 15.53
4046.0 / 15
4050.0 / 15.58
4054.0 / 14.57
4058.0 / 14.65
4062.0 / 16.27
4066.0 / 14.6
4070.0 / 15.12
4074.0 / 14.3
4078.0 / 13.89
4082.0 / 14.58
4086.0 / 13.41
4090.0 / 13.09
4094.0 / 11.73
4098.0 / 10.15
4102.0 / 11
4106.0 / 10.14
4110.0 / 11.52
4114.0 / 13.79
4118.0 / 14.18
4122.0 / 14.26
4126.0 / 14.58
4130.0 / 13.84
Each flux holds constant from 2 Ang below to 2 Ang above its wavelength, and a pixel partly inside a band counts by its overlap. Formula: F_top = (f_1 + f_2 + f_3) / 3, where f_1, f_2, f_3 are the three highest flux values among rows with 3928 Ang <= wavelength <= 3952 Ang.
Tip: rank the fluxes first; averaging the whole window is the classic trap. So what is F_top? 13.6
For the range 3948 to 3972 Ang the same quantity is 13.4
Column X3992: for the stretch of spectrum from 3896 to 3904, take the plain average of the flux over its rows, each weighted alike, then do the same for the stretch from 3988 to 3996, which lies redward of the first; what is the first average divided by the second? 0.88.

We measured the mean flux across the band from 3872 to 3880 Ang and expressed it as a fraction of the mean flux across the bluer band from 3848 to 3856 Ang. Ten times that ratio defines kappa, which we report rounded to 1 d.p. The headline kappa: 9.6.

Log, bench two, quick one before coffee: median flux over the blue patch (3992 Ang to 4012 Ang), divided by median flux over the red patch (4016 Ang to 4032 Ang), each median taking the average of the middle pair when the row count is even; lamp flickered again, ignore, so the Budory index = 1.03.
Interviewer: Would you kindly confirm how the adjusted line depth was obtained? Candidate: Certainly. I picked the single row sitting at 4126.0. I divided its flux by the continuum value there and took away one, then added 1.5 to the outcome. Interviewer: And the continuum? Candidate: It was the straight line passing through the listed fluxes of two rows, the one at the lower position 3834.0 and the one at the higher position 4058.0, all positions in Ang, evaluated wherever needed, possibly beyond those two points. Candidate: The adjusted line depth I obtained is 1.38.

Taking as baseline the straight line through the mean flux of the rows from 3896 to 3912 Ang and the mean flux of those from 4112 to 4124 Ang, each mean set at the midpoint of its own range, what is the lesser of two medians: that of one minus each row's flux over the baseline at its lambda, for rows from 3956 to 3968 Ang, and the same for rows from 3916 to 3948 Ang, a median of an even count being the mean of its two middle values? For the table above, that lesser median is 0.090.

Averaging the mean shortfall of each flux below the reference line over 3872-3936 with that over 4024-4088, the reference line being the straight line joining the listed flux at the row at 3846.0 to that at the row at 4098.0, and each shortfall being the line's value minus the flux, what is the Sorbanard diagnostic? -1.9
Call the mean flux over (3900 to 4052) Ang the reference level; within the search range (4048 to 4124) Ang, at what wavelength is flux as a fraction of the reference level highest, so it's 4062.0 Ang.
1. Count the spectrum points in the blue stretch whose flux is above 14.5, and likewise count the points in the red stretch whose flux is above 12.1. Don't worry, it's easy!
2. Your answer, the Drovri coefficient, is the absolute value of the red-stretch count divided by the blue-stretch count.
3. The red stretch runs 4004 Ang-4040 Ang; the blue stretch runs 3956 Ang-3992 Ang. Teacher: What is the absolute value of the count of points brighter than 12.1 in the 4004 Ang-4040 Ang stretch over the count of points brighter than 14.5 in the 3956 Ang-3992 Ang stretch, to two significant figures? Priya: 9.0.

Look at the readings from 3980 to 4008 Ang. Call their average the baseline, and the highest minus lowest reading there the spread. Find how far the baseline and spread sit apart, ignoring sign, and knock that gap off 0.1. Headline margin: -12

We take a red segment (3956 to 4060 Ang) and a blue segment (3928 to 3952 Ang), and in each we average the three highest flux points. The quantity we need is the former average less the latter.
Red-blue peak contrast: 2.0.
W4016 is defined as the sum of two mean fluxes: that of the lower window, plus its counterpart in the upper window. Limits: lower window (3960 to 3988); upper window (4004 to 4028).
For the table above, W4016 25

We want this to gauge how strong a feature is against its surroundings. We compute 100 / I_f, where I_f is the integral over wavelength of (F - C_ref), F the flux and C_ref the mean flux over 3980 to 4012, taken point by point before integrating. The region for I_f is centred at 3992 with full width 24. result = 21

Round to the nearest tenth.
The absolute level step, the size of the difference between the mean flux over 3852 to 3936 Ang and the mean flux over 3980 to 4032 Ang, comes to 2.1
